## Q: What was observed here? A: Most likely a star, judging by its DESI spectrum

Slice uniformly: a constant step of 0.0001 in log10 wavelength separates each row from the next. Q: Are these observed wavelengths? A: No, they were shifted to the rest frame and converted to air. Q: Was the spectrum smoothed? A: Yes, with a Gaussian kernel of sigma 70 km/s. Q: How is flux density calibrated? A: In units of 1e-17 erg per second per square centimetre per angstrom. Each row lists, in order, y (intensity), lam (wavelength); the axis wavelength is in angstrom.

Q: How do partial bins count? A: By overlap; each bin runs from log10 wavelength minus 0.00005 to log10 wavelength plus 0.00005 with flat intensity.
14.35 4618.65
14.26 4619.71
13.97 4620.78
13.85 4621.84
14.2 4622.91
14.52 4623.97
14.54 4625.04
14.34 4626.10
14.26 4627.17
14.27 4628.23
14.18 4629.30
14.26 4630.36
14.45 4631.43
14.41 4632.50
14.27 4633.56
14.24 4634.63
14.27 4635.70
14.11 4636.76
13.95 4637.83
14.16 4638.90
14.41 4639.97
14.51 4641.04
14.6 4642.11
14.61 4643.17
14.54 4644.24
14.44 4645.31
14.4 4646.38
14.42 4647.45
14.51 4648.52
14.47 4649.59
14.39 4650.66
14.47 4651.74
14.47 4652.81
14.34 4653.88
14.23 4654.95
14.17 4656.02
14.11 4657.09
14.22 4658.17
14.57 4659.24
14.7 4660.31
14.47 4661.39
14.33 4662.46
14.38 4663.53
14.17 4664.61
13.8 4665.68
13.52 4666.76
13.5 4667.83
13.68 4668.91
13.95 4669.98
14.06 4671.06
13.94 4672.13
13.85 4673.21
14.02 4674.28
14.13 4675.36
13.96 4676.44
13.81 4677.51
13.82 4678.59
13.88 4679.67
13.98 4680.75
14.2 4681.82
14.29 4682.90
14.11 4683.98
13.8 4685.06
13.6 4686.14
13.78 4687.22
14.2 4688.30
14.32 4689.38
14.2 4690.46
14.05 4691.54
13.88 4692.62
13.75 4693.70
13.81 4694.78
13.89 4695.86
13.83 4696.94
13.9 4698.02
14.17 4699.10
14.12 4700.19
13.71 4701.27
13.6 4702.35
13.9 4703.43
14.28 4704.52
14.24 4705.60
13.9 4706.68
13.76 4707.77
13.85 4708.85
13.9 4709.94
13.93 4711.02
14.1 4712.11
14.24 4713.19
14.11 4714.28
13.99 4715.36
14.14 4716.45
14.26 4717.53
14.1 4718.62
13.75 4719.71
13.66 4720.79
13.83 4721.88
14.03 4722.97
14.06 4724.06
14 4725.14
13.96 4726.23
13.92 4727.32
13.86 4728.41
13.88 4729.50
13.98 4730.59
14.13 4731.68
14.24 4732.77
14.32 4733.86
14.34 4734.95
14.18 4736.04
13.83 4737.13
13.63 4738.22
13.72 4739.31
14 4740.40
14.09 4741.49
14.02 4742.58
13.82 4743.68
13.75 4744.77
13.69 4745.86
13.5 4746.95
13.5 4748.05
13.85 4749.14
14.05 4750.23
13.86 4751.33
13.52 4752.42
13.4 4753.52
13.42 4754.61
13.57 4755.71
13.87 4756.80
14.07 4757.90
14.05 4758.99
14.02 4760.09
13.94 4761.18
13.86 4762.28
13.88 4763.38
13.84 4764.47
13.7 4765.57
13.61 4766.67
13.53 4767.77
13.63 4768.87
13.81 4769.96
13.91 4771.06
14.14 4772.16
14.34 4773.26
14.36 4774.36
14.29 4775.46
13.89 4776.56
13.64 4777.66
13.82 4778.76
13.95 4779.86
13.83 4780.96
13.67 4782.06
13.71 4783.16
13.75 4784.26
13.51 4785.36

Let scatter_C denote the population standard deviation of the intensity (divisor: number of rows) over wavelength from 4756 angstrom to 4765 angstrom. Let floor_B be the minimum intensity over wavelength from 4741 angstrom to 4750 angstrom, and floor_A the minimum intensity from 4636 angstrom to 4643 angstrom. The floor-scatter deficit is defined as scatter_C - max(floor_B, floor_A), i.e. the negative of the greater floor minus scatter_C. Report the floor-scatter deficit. -13.9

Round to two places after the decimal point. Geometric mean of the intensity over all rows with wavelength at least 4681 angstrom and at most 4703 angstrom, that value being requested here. 13.96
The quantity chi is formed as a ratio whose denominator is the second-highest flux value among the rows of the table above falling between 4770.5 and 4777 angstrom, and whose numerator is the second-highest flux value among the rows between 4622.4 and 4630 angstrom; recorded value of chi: 1.013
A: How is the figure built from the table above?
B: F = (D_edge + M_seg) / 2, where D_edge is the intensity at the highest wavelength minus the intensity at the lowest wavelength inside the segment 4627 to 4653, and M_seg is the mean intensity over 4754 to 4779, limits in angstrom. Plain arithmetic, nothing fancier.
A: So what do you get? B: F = 7.04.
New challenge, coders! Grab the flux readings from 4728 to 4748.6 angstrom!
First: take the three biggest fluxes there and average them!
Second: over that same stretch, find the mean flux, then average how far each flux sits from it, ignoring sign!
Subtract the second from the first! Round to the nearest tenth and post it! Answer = 14.1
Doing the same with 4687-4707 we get 14.1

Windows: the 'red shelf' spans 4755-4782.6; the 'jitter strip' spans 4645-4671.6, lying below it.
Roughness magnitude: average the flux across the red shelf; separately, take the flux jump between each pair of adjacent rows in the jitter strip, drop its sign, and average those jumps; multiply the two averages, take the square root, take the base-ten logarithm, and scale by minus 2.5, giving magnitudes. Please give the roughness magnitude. -0.33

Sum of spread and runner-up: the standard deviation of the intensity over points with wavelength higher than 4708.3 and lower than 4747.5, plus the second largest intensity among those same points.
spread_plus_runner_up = 14.5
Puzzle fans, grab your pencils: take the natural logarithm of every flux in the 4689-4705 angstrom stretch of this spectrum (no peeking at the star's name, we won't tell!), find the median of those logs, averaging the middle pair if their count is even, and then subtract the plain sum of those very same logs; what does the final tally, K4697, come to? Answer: -36.9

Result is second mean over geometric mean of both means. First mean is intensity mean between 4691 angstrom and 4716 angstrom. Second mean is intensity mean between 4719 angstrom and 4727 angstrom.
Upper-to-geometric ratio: 0.998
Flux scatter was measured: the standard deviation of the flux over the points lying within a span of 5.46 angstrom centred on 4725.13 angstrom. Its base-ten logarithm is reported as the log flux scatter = -1.3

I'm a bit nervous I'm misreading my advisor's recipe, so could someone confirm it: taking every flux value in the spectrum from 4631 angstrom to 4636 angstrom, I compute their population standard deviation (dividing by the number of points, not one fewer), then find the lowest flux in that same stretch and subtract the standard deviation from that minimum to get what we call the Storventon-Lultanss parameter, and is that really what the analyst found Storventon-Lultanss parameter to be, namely 14.2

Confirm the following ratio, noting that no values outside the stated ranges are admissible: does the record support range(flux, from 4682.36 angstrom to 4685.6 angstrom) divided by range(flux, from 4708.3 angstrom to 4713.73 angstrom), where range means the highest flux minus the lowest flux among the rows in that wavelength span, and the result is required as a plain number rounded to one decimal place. 1.3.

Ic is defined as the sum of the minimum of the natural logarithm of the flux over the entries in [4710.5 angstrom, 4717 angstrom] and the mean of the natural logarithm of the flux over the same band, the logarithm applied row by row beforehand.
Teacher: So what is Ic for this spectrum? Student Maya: 5.28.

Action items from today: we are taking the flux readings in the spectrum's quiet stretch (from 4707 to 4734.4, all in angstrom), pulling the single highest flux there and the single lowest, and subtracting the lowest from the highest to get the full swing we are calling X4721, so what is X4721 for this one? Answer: 0.660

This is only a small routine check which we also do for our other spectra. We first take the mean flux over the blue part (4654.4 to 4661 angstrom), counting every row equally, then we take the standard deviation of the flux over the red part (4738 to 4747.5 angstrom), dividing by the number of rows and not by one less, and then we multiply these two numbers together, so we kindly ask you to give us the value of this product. 2.7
